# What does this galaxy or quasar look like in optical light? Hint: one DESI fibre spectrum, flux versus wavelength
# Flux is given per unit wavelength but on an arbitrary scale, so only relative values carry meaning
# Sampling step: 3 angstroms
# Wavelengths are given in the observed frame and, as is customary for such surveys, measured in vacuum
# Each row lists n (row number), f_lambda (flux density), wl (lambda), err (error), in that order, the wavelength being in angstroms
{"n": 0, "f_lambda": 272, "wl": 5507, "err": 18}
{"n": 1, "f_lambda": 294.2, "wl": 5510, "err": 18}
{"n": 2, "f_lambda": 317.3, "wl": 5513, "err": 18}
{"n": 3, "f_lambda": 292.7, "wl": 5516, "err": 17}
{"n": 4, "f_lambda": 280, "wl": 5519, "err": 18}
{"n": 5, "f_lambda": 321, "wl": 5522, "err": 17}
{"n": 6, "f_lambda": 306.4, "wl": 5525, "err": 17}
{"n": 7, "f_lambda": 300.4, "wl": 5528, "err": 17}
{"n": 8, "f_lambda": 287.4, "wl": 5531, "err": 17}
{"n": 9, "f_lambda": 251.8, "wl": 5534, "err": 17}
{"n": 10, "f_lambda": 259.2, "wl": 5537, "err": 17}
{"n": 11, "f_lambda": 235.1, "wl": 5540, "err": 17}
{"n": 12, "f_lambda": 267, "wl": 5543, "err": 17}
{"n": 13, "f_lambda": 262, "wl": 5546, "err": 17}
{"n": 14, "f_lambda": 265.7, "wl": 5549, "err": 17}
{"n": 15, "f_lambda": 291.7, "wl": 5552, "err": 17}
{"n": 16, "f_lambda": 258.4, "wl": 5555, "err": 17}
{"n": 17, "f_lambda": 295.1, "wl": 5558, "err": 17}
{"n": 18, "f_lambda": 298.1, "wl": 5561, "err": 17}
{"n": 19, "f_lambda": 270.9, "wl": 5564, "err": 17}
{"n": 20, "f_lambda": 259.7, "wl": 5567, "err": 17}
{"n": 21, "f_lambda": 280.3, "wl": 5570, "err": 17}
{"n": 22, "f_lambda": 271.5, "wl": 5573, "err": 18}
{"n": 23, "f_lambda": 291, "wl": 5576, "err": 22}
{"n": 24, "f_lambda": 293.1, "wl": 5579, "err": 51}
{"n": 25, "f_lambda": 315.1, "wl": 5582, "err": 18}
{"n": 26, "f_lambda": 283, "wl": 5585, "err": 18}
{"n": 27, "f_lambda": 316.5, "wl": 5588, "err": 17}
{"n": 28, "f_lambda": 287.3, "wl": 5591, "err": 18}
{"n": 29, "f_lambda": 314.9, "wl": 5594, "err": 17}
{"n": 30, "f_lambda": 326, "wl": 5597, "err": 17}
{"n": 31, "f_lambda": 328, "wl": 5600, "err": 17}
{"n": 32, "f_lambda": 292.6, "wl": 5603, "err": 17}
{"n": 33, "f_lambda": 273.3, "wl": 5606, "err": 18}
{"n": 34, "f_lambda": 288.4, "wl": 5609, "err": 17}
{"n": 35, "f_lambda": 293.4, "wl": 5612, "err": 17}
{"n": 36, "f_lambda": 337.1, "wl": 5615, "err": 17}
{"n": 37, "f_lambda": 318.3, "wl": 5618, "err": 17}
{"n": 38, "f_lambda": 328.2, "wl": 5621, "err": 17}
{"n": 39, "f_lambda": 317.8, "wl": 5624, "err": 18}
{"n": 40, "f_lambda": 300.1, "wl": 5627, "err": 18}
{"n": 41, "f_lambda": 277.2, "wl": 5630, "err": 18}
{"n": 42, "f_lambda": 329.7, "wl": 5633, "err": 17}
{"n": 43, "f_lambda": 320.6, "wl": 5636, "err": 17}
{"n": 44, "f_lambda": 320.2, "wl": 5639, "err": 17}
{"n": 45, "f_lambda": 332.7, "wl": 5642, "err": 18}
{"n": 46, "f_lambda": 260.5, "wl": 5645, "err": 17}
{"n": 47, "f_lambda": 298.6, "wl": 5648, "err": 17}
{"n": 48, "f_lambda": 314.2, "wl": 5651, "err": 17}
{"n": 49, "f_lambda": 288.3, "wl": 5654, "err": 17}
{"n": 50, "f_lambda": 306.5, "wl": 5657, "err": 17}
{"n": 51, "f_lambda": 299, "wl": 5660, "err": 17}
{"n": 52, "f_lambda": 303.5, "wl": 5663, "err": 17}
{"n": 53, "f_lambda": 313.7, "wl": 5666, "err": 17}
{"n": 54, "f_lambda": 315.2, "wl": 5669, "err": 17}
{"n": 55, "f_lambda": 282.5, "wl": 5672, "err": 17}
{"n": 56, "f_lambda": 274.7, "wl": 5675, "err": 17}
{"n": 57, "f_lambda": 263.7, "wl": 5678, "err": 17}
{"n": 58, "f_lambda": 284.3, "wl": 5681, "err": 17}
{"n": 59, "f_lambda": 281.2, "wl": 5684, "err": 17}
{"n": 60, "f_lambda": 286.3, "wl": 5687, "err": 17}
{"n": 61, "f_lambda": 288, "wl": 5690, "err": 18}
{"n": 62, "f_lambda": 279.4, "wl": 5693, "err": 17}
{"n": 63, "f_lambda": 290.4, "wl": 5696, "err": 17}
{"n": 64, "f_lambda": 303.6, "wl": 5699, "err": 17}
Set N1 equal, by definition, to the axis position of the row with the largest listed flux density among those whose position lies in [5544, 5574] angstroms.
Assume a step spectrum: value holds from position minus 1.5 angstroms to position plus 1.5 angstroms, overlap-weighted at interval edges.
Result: 5561 angstroms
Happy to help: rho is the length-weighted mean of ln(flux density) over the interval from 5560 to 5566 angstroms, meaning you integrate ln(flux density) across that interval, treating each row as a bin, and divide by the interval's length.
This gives 5.64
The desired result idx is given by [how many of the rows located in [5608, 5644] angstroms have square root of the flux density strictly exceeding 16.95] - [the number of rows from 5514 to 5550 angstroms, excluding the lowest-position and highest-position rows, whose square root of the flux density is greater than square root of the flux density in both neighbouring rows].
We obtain 8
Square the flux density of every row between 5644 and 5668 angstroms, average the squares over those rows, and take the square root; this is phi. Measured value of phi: 298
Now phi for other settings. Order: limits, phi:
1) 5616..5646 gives 311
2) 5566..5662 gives 303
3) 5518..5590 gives 283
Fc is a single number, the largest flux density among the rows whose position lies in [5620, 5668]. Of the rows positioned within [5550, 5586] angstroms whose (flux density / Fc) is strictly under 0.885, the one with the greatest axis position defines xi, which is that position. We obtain 5585 angstroms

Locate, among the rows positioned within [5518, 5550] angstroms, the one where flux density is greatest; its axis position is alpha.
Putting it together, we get 5522 angstroms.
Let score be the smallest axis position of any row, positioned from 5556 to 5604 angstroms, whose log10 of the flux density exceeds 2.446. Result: 5558 angstroms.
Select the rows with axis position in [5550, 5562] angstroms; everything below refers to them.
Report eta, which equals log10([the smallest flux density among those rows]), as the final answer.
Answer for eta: 2.412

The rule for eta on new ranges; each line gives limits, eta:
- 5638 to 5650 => 2.416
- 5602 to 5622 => 2.437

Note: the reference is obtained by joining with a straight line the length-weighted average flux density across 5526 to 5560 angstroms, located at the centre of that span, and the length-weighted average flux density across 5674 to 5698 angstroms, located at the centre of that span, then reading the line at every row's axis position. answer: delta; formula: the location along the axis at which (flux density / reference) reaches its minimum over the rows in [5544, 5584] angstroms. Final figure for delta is 5555 angstroms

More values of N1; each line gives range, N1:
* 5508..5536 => 5522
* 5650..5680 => 5669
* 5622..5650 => 5642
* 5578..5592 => 5588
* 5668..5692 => 5669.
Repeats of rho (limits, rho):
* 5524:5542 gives 5.60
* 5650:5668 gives 5.72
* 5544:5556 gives 5.60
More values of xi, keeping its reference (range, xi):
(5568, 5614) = 5612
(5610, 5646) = 5645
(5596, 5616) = 5612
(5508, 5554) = 5552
